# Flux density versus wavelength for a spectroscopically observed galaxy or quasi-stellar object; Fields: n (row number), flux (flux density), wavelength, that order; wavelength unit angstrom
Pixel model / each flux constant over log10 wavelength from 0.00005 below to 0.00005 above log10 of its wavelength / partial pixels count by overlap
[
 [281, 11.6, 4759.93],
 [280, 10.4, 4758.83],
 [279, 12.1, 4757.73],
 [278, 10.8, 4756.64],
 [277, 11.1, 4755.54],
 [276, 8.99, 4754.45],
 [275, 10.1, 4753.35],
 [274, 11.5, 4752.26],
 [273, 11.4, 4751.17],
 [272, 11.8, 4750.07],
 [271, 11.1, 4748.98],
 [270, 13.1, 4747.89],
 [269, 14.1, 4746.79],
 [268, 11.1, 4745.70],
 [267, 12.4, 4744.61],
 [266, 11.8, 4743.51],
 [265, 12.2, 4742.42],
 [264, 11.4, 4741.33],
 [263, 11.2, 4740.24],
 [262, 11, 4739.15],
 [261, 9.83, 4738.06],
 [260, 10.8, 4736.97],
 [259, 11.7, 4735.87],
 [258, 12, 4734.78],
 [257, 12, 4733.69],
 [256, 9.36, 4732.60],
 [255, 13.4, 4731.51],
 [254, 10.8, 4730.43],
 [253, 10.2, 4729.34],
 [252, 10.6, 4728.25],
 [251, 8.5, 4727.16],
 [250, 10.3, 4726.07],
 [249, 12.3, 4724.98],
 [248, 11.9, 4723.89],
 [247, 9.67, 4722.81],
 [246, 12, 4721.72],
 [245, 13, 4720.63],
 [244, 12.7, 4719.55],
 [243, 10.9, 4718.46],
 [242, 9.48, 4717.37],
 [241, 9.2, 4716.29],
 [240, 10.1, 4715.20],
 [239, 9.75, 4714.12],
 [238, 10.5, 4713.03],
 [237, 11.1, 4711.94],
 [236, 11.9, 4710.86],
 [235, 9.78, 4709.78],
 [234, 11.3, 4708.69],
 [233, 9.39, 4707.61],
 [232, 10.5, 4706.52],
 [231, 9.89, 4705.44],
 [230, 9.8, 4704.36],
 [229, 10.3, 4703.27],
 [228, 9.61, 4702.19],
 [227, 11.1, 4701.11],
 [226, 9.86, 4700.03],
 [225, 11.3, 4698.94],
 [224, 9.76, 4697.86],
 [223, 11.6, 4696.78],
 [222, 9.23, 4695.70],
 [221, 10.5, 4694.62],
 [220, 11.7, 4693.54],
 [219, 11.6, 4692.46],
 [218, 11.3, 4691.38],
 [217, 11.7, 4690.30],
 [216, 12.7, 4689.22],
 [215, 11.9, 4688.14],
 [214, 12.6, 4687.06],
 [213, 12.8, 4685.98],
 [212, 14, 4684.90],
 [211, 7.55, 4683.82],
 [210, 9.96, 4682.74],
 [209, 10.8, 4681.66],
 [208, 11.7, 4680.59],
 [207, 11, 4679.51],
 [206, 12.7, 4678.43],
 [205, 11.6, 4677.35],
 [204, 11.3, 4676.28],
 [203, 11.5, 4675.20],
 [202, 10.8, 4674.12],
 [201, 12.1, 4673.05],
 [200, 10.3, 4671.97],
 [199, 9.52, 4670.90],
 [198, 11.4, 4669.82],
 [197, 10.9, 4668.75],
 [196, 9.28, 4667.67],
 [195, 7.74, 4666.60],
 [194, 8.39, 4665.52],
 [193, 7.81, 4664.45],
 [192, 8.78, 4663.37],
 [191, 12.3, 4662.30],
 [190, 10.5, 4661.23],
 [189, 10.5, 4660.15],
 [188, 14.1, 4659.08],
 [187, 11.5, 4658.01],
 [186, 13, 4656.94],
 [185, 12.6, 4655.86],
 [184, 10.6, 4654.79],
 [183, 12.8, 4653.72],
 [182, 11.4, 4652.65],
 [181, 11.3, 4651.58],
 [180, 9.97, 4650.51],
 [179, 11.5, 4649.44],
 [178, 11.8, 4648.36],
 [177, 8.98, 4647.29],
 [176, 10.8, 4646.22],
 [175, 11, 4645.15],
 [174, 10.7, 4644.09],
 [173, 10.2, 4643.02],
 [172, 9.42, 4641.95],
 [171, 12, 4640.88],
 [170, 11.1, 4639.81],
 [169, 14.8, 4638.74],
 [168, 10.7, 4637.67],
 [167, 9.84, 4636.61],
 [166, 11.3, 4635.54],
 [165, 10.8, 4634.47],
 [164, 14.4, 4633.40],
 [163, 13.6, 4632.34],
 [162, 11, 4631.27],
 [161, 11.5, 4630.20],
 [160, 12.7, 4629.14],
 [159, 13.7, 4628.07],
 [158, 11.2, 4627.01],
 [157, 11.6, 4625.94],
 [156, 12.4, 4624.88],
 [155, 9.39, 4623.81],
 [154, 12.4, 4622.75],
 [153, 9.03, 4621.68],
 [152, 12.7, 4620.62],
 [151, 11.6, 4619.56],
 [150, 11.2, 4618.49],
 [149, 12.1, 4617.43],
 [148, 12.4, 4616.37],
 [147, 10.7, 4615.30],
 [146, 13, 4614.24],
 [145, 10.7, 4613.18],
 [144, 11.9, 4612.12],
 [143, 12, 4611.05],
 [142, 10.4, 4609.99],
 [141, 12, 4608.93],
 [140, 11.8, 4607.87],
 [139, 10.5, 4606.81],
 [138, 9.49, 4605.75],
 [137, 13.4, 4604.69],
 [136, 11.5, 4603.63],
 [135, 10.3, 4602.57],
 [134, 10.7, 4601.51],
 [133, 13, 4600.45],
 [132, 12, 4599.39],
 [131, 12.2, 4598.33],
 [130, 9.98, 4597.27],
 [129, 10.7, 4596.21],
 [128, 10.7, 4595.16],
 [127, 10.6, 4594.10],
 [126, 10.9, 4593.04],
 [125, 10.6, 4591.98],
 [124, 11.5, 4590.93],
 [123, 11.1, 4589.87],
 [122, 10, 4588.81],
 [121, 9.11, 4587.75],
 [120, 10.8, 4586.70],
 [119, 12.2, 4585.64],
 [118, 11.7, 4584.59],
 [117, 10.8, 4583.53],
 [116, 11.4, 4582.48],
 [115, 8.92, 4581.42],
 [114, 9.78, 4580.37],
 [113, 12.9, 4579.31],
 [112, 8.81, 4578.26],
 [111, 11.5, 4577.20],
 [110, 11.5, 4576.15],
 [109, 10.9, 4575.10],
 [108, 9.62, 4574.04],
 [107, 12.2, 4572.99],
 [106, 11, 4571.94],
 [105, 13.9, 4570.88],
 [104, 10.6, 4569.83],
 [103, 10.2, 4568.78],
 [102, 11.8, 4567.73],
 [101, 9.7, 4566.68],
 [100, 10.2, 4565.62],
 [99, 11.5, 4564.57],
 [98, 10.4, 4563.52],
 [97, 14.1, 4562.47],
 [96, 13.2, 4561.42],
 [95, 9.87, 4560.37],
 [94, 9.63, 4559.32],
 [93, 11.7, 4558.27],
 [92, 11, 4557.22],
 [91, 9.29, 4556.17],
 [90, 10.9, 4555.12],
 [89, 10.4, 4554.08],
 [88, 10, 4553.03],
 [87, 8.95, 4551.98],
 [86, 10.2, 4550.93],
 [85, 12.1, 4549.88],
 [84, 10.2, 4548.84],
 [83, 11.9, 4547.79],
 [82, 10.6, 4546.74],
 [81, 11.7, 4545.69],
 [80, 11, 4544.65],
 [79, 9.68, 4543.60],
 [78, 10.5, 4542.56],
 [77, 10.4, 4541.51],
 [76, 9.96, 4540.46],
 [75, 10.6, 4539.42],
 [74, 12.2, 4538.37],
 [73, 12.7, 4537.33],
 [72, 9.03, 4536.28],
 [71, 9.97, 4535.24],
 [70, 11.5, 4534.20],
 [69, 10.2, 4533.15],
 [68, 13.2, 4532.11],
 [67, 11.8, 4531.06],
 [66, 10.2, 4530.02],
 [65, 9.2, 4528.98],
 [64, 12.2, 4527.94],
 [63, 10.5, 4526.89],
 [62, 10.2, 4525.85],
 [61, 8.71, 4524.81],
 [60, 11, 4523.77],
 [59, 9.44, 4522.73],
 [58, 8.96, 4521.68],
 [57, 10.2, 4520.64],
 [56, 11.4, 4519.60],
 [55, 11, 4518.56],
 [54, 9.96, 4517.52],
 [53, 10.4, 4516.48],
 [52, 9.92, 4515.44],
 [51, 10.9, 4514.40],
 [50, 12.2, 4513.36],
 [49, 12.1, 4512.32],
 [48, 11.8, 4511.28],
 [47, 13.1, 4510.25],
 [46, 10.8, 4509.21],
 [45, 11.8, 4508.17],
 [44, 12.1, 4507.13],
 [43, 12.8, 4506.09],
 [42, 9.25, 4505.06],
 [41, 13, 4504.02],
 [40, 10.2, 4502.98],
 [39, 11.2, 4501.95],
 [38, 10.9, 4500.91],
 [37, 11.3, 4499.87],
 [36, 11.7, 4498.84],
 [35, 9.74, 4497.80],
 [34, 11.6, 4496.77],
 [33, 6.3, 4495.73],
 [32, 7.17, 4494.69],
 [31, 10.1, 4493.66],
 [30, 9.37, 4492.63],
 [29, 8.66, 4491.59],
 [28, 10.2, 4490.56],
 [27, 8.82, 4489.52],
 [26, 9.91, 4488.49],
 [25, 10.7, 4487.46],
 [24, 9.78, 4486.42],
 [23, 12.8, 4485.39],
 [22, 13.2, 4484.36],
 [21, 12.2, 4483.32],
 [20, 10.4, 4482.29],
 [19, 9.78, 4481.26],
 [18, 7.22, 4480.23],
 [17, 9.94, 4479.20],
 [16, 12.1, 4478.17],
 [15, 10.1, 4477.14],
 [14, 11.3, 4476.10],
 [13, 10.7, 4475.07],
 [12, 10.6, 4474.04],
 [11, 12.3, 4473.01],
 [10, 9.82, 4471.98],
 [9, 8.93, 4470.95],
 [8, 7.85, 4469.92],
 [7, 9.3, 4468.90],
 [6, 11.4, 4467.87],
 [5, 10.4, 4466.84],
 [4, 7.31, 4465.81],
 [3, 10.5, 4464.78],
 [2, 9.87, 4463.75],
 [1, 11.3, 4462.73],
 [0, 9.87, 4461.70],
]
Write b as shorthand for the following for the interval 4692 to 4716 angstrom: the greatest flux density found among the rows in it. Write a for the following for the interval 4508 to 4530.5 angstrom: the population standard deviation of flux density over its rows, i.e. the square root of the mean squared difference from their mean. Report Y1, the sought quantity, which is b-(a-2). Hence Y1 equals 12.8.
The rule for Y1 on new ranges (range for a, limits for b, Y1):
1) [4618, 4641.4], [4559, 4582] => 14.6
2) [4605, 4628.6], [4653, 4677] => 14.9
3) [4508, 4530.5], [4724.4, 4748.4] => 15.0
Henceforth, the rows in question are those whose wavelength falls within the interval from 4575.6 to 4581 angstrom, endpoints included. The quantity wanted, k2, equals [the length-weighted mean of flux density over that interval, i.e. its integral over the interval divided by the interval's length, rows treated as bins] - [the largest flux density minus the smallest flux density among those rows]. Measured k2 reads 6.8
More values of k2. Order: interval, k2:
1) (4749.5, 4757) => 8.0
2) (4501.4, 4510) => 7.7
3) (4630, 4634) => 9.3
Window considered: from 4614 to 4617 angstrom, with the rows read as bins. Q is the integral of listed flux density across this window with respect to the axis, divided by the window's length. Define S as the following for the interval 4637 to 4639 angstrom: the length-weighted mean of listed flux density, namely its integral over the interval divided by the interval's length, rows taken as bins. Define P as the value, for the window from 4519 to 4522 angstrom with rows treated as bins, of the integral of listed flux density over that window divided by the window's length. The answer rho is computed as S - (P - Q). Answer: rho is 13.9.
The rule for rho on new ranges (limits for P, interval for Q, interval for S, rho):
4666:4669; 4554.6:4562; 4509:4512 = 13.8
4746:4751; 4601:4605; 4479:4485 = 9.5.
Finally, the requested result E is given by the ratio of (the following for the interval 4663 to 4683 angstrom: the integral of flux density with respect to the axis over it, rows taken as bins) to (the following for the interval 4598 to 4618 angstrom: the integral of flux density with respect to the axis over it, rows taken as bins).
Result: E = 0.90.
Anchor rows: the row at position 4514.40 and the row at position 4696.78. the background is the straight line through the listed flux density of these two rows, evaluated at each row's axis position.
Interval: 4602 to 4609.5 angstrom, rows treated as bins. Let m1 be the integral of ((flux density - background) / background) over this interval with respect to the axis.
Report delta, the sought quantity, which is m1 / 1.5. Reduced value 0.01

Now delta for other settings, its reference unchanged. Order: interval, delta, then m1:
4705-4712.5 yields -0.47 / -0.7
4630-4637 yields 0.19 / 0.3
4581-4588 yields -0.16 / -0.2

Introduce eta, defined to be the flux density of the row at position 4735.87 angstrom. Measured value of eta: 11.7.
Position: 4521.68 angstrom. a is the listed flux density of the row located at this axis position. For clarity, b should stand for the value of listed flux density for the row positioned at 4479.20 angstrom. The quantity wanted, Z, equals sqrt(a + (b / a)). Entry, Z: 3.17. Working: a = 8.96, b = 9.94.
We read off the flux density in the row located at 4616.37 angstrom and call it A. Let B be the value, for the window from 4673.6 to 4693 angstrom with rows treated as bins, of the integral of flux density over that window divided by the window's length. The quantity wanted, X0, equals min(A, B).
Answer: 11.5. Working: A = 12.4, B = 11.5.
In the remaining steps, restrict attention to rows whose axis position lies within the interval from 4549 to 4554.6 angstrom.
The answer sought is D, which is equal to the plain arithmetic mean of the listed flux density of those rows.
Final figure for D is 10.3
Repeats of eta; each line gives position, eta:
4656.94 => 13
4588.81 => 10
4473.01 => 12.3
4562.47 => 14.1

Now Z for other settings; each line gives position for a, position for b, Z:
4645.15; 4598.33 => 3.48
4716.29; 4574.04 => 3.20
